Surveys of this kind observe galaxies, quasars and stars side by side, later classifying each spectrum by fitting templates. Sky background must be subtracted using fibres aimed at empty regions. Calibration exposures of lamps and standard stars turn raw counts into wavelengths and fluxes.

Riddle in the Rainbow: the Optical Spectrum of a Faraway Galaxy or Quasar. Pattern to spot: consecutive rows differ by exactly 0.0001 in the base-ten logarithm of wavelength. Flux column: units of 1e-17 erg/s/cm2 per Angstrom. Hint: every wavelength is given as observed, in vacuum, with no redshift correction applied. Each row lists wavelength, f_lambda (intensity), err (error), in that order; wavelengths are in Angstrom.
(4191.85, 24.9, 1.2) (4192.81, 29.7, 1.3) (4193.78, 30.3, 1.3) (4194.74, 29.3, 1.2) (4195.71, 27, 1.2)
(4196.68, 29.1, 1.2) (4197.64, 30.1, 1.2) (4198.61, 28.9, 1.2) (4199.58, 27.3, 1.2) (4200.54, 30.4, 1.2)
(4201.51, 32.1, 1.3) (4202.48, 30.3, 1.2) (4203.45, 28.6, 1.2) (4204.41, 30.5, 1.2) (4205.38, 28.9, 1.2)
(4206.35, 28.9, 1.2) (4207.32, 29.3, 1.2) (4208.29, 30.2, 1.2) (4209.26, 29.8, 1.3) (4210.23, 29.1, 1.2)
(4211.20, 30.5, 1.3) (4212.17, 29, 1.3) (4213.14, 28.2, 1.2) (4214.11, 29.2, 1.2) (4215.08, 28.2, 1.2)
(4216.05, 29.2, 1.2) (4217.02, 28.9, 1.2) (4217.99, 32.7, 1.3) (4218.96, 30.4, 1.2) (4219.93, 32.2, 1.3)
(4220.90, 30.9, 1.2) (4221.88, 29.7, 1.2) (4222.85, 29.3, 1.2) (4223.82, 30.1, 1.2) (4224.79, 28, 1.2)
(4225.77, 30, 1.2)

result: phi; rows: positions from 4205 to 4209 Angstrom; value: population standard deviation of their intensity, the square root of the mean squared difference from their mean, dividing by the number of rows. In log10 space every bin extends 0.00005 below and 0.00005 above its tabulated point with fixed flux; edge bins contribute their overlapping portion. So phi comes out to 0.5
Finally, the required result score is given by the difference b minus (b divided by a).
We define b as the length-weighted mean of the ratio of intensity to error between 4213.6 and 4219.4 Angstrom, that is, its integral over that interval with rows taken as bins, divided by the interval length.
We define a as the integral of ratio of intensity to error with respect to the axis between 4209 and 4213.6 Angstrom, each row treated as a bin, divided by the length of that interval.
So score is 23.4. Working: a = 23.3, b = 24.5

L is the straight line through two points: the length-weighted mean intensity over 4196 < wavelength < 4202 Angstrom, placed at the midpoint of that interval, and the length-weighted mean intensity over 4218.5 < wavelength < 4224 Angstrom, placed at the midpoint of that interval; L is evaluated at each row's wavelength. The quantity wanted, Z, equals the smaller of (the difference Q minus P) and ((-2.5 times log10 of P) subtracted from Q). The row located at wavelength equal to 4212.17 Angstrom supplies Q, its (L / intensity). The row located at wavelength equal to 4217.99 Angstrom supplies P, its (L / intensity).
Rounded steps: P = 0.93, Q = 1.04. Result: 0.11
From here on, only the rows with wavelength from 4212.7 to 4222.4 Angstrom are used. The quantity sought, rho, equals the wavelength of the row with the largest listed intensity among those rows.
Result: 4217.99 Angstrom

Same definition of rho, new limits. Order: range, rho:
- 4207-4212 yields 4211.20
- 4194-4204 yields 4201.51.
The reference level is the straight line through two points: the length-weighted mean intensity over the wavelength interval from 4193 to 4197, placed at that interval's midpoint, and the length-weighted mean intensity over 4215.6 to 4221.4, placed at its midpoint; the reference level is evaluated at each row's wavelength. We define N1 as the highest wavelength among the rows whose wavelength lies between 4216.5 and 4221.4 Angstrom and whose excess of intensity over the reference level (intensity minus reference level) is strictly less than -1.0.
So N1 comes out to 4217.02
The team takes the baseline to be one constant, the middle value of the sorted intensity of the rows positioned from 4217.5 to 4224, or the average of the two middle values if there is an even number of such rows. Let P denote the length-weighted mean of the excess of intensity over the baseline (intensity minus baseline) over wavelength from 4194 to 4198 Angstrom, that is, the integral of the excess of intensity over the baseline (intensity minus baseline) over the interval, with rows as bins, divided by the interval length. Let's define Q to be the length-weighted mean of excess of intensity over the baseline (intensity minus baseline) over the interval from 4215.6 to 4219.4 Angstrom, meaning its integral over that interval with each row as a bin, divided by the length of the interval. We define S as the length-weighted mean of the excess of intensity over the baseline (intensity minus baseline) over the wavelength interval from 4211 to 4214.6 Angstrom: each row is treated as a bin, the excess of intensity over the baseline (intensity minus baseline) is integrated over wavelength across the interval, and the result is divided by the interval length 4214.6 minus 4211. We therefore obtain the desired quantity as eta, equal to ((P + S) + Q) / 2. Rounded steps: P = -1.5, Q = -0.09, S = -1.28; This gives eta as -1.4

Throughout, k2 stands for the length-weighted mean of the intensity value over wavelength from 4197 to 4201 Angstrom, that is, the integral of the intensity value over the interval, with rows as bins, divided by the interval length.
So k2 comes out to 29.2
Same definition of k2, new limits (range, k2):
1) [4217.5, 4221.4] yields 31.5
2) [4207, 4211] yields 29.7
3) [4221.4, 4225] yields 29.4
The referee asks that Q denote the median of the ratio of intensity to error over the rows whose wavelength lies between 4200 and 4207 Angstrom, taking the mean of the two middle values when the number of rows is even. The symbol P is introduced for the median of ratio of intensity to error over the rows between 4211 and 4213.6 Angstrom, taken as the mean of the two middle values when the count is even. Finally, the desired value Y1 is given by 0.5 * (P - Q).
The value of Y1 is -0.6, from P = 23.5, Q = 24.69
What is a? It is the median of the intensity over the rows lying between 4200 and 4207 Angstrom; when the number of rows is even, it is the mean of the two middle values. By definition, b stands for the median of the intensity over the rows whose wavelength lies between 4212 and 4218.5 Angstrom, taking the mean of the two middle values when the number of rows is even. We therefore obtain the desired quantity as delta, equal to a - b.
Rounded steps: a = 30.3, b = 29.0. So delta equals 1.3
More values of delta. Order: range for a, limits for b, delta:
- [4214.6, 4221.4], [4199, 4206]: 0.1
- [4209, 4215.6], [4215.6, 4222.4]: -1.3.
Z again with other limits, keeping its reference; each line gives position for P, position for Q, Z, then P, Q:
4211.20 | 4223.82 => 0.03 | 0.99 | 1.02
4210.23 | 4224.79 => 0.06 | 1.03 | 1.09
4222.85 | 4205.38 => -0.01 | 1.04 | 1.03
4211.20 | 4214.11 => 0.05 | 0.99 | 1.03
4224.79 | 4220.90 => -0.11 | 1.09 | 0.99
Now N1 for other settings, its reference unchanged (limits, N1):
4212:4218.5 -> 4217.02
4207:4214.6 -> 4214.11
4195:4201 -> 4199.58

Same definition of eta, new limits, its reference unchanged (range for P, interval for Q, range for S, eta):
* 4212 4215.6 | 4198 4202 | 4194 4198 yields -2.0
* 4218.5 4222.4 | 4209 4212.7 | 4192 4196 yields -1.0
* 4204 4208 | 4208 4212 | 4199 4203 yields -1.0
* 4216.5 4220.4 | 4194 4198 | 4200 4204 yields -0.5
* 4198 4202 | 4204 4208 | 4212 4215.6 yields -1.7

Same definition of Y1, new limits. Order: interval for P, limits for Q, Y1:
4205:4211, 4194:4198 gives -0.1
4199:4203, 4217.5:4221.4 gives -0.1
